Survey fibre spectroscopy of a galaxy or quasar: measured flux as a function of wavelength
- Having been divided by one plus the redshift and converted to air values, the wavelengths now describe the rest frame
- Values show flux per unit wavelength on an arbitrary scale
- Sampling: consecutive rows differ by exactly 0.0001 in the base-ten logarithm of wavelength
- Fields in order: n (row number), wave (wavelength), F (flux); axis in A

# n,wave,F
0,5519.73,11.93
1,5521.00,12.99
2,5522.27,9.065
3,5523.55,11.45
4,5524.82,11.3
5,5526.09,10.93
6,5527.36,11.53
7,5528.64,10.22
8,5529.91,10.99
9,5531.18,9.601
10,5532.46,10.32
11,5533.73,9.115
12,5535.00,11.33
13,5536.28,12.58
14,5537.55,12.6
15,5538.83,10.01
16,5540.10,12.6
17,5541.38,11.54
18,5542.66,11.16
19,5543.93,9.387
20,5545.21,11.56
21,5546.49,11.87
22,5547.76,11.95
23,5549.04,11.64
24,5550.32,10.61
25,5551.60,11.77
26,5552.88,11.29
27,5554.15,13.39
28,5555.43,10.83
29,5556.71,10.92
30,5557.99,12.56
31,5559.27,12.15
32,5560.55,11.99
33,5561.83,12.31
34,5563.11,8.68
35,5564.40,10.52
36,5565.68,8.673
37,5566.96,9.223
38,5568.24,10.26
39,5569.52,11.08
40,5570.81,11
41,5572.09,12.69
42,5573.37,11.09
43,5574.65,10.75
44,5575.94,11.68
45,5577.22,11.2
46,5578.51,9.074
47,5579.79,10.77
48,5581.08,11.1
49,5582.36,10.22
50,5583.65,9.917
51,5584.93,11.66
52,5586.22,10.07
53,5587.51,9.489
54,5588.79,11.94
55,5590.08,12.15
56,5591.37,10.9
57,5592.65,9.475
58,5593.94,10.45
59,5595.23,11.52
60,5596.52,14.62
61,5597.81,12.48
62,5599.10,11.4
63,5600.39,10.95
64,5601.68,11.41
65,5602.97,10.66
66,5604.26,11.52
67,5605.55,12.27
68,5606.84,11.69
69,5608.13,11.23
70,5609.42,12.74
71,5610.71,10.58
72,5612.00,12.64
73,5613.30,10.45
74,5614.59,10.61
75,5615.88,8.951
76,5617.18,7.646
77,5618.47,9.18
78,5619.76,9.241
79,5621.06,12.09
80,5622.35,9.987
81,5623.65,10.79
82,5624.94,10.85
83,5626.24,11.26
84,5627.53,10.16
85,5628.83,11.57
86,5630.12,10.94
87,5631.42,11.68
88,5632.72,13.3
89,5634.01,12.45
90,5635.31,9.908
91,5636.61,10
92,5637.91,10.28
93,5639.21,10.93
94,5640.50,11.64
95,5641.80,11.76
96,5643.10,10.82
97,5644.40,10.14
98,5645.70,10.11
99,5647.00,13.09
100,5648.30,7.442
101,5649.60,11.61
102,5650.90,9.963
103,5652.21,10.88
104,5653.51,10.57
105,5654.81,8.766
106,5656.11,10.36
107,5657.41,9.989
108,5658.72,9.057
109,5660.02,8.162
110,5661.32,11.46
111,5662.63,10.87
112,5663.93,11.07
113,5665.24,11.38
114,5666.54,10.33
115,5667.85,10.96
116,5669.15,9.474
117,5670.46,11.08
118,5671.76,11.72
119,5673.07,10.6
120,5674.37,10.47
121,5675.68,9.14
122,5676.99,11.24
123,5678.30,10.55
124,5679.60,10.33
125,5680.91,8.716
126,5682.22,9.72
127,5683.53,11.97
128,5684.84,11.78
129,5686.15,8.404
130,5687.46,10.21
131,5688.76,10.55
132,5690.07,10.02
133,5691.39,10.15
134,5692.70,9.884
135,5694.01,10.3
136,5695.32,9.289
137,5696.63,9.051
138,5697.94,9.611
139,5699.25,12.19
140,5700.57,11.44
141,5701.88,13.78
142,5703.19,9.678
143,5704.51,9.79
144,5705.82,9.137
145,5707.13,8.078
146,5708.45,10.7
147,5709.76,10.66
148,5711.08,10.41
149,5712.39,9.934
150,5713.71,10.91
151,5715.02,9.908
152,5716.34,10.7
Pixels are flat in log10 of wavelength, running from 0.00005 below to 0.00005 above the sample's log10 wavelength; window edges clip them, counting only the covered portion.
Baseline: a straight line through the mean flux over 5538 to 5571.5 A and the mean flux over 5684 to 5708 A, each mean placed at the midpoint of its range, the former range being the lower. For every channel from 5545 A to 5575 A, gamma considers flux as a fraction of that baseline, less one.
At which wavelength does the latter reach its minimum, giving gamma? 5563.11 A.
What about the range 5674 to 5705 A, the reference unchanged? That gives 5686.15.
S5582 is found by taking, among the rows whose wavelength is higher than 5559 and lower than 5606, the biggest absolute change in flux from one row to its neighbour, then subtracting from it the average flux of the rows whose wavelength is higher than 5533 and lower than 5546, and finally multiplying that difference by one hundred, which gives -756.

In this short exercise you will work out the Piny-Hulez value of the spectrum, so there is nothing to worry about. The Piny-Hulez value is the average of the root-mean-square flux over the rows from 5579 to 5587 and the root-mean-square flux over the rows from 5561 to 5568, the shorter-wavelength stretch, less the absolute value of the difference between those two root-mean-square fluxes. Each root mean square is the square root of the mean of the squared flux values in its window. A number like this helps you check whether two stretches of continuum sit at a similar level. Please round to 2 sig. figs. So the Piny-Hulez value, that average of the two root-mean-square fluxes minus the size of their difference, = 9.6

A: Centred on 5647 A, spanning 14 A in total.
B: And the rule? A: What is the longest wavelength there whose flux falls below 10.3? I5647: 5650.90 A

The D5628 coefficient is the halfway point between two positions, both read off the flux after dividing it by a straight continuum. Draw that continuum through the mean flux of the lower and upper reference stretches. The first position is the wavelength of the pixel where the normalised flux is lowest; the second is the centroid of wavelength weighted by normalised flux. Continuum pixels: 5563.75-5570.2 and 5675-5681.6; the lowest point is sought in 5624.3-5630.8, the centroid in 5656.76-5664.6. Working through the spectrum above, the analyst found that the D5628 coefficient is 5644.2 A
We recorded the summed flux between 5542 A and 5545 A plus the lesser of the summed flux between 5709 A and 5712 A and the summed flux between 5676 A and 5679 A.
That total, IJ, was 41.6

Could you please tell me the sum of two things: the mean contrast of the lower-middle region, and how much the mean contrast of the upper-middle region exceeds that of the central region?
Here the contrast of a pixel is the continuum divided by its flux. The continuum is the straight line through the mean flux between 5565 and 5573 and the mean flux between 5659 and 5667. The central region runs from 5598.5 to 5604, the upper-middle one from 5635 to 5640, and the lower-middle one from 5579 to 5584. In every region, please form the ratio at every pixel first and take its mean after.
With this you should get 1.08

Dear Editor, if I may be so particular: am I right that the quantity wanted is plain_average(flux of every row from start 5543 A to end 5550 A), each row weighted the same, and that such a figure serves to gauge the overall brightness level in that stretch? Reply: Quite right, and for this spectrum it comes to 11.3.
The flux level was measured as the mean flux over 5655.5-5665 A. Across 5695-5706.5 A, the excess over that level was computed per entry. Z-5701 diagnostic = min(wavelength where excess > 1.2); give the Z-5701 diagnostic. 5699.25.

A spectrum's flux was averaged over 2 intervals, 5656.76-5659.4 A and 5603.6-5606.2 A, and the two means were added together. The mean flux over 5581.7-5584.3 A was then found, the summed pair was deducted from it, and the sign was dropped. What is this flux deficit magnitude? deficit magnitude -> 11.3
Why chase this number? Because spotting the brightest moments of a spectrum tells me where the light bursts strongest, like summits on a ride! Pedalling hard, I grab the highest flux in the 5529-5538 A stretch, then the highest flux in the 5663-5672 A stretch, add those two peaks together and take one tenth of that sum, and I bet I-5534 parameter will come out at 2.43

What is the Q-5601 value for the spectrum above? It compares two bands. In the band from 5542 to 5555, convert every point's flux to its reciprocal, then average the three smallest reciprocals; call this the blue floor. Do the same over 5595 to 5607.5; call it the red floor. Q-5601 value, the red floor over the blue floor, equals 0.95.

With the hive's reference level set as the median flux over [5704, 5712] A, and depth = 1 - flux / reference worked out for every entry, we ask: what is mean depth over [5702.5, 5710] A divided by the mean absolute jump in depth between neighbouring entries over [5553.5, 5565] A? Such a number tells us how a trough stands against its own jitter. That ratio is 0.3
